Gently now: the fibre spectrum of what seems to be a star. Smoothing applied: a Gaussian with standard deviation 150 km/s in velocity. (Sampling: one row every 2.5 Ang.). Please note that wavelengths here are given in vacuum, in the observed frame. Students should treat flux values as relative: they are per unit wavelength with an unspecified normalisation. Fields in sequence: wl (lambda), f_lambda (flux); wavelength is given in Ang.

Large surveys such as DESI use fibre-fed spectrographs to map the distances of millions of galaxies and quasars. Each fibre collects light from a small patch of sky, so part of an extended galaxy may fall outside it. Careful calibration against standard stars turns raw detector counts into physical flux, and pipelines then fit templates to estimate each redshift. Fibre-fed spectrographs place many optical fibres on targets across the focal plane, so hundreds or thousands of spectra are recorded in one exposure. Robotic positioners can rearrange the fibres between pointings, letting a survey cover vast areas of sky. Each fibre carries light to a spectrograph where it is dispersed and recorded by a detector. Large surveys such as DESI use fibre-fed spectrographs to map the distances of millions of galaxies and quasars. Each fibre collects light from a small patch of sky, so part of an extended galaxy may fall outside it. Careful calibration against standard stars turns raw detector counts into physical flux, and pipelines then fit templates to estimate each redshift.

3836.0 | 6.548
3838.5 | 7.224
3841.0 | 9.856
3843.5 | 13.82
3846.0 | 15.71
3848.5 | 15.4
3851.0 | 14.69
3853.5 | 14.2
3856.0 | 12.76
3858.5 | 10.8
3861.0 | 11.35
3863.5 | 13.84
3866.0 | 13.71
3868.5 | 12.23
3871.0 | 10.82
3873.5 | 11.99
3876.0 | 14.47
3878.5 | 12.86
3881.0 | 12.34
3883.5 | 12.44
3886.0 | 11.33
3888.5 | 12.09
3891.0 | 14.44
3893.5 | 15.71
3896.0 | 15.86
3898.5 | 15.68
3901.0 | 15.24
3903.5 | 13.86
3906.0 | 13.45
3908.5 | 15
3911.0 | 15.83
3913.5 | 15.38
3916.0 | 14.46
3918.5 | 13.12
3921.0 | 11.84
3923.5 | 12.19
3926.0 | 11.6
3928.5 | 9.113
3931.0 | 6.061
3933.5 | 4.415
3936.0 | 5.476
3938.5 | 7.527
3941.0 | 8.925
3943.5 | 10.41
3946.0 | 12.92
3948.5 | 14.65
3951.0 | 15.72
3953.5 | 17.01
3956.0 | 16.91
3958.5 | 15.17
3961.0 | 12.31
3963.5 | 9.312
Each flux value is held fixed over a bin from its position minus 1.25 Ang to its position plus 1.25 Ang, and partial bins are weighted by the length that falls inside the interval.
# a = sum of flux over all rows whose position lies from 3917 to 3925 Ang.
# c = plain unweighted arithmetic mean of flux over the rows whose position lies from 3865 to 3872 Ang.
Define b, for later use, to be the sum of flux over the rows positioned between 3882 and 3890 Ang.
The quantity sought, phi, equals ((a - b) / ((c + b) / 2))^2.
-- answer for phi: 0.00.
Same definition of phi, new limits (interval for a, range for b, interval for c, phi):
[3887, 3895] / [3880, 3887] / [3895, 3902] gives 0.06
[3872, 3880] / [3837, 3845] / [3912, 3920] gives 0.14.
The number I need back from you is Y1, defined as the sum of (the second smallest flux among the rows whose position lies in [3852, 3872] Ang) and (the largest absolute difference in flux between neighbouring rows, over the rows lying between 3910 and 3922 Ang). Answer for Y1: 12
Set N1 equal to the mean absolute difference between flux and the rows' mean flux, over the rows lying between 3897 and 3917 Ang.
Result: 0.70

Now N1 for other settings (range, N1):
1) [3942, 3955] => 1.98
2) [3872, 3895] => 1.20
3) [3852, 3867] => 1.14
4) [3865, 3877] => 1.16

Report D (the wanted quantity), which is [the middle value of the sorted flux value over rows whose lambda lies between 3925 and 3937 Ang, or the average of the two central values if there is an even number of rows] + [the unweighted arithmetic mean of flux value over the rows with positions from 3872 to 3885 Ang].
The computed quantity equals 18.9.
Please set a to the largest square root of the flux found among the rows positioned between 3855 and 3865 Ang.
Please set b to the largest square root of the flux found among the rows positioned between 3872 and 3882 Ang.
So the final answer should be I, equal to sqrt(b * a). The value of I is 3.76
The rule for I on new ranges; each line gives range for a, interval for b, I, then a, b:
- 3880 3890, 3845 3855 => 3.74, 3.53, 3.96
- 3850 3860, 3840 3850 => 3.90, 3.83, 3.96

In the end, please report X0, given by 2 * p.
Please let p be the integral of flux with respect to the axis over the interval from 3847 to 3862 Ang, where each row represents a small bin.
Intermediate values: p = 199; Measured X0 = 398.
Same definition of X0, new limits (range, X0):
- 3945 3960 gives 462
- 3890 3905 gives 453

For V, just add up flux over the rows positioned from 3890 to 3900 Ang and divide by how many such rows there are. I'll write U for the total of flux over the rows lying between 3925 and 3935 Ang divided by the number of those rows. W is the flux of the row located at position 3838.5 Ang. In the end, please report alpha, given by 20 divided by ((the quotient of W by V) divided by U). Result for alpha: 333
